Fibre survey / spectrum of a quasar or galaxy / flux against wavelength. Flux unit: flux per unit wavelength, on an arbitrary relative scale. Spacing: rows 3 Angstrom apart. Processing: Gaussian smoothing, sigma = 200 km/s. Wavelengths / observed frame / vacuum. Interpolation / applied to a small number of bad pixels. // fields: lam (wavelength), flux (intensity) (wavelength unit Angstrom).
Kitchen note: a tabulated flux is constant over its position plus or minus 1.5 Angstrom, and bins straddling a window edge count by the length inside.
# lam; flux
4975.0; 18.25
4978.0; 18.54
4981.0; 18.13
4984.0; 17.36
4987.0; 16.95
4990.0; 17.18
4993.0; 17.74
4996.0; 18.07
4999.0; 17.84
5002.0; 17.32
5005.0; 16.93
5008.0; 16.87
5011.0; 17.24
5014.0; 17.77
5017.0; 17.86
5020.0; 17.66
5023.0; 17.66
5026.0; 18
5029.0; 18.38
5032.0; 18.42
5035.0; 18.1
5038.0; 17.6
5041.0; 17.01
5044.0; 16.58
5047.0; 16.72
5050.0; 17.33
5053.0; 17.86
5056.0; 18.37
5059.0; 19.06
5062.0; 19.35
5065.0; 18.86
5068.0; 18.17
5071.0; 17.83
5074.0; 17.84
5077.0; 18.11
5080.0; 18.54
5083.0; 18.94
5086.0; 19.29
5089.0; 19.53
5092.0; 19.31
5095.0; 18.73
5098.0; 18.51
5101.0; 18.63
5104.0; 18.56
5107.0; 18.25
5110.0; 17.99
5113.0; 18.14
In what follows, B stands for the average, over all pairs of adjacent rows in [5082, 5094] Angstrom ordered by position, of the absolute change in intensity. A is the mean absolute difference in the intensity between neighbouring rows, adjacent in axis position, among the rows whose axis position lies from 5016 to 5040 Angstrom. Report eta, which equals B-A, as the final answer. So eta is 0.02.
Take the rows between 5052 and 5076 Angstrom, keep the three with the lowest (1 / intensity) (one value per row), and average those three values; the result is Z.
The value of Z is 0.052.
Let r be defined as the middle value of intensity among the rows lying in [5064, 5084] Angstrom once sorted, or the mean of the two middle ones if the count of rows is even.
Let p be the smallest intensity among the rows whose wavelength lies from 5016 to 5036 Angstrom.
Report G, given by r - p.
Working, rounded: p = 17.66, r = 18.2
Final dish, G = 0.5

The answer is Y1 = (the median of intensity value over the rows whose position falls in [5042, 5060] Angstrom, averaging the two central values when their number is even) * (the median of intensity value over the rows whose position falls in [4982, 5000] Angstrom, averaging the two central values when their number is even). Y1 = 309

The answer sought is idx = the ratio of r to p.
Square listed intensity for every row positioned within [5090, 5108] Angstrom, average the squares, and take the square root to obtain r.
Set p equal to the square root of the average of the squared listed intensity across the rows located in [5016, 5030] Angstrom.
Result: 1.04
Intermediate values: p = 17.9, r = 18.7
